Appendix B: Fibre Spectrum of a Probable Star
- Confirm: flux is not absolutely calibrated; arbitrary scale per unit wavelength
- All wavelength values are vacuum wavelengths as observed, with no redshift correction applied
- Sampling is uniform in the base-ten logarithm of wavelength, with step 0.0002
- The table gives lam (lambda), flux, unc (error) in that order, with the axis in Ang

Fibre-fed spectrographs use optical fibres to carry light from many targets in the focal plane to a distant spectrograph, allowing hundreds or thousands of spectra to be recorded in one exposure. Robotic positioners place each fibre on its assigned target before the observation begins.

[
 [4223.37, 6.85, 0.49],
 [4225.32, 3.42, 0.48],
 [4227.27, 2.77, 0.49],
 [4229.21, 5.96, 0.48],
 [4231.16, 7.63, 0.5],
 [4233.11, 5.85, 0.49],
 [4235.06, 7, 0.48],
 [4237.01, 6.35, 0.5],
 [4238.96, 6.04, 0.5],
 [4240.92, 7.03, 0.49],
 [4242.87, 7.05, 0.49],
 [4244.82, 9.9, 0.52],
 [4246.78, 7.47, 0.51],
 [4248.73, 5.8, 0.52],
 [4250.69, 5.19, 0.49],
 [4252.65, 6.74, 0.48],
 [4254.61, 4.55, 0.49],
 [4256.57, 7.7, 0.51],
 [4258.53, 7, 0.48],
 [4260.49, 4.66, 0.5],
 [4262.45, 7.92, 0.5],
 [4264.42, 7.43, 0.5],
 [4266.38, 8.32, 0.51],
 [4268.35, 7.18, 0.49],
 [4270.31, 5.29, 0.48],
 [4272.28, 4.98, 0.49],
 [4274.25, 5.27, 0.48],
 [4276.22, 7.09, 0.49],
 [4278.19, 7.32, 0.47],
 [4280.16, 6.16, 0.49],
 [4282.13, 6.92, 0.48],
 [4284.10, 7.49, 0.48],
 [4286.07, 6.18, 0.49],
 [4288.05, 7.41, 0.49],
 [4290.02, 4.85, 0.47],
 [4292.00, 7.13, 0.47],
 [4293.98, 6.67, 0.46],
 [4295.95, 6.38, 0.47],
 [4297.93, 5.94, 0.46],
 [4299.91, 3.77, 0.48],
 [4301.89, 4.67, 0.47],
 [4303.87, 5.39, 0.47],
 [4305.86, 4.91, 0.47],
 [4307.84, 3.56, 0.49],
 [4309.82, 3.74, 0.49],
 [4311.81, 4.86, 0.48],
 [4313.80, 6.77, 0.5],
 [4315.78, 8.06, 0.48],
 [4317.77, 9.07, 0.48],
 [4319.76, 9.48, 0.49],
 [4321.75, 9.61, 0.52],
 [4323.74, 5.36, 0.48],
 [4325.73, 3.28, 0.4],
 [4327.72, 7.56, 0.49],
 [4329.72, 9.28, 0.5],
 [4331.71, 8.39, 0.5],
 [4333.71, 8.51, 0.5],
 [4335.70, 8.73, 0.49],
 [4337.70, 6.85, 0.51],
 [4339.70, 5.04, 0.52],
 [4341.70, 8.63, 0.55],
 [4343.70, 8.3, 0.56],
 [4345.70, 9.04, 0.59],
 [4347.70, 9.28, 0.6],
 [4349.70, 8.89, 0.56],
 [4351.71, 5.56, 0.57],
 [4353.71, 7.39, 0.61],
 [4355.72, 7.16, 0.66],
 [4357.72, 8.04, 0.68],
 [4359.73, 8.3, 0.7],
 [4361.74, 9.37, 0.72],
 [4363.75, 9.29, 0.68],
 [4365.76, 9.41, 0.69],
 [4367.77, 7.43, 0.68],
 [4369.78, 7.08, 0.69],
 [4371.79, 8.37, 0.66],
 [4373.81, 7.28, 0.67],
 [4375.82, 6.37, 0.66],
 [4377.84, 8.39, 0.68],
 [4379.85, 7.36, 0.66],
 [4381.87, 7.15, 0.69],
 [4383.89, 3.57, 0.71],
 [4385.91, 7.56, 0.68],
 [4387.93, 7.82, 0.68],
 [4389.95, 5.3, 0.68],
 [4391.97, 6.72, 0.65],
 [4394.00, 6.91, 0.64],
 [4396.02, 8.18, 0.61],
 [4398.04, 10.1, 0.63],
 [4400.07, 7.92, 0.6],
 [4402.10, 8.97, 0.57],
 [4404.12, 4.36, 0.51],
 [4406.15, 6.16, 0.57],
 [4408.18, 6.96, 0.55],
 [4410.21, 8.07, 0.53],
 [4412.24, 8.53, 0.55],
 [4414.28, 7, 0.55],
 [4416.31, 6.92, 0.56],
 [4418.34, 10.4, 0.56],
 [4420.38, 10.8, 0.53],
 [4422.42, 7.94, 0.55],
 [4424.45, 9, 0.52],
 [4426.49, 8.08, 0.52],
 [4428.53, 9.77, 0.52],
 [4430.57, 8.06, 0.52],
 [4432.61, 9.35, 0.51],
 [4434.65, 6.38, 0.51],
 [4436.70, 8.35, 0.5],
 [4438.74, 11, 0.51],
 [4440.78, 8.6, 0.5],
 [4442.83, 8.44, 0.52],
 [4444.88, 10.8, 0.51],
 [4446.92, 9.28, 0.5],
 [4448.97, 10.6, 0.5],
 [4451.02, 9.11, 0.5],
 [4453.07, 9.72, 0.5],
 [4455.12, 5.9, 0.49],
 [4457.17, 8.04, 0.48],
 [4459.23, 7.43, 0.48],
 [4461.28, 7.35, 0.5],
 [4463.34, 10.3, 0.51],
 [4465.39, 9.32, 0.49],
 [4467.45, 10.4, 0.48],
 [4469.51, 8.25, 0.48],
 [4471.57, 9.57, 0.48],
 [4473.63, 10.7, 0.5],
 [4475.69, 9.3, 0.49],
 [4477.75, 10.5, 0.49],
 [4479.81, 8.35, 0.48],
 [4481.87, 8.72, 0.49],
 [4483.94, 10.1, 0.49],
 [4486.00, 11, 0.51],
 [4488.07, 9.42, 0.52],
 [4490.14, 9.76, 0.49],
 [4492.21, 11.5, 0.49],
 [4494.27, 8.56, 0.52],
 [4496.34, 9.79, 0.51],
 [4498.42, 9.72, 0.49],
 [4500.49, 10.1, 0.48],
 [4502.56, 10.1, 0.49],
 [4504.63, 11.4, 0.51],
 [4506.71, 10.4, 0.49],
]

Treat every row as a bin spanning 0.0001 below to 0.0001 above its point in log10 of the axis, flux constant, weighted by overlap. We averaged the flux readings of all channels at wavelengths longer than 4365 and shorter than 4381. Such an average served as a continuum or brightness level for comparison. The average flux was 7.7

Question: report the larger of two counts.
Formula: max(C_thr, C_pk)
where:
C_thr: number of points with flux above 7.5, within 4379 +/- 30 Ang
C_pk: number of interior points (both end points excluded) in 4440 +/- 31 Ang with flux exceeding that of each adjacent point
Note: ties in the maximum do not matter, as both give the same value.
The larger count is 14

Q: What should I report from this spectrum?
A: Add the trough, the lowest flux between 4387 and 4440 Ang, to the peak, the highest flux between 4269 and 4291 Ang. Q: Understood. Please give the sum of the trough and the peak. 12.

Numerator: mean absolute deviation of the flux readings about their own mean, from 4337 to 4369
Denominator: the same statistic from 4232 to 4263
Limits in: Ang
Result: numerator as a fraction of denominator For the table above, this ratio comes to 1.1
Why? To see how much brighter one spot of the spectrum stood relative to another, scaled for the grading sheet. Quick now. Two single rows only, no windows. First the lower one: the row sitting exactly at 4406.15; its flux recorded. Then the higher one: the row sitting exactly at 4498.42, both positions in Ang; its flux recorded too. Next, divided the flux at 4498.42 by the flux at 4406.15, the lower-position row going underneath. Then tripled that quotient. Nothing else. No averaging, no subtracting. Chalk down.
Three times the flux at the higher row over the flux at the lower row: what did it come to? 4.7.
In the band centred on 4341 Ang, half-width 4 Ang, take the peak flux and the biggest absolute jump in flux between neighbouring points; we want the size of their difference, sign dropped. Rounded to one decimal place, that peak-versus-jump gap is 5.0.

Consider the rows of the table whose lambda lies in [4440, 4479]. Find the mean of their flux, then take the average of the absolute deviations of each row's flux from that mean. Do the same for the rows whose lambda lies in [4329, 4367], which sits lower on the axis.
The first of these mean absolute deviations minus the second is 0.10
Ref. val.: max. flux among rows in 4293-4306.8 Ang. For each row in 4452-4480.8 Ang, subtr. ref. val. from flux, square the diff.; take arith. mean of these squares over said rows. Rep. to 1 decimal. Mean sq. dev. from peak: 7.0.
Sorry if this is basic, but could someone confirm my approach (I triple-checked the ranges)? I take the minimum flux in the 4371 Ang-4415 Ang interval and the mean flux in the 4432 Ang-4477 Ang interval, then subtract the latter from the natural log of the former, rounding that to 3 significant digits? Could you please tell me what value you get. -7.74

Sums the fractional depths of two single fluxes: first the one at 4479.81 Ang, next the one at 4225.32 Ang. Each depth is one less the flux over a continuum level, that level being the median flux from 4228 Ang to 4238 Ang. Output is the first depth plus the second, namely 0.15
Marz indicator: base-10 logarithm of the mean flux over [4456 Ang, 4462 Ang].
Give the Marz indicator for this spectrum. 0.88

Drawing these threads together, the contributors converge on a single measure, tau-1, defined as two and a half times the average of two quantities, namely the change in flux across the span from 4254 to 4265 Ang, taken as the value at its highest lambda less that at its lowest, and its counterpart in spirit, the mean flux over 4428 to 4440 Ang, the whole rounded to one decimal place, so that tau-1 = 14.6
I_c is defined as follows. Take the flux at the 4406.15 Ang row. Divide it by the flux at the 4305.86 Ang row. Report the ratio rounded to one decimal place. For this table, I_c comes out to 1.3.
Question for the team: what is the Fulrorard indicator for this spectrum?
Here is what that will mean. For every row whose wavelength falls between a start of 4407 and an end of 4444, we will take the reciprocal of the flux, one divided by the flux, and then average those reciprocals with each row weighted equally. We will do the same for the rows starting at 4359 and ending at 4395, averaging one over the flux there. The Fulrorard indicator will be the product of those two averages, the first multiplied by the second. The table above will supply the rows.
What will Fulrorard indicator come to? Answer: 0.0170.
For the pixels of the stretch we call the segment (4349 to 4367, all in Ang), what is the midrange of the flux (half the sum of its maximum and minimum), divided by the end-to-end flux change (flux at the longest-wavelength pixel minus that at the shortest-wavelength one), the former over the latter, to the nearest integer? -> 14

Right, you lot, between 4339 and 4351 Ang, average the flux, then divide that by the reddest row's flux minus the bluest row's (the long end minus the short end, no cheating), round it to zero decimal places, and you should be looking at 2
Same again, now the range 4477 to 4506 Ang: 11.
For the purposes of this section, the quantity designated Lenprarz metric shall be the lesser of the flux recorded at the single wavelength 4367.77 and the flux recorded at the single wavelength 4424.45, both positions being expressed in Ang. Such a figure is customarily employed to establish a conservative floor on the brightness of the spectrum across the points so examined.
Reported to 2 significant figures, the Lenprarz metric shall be 7.4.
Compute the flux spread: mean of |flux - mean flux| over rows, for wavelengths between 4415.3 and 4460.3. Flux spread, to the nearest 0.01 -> 1.17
